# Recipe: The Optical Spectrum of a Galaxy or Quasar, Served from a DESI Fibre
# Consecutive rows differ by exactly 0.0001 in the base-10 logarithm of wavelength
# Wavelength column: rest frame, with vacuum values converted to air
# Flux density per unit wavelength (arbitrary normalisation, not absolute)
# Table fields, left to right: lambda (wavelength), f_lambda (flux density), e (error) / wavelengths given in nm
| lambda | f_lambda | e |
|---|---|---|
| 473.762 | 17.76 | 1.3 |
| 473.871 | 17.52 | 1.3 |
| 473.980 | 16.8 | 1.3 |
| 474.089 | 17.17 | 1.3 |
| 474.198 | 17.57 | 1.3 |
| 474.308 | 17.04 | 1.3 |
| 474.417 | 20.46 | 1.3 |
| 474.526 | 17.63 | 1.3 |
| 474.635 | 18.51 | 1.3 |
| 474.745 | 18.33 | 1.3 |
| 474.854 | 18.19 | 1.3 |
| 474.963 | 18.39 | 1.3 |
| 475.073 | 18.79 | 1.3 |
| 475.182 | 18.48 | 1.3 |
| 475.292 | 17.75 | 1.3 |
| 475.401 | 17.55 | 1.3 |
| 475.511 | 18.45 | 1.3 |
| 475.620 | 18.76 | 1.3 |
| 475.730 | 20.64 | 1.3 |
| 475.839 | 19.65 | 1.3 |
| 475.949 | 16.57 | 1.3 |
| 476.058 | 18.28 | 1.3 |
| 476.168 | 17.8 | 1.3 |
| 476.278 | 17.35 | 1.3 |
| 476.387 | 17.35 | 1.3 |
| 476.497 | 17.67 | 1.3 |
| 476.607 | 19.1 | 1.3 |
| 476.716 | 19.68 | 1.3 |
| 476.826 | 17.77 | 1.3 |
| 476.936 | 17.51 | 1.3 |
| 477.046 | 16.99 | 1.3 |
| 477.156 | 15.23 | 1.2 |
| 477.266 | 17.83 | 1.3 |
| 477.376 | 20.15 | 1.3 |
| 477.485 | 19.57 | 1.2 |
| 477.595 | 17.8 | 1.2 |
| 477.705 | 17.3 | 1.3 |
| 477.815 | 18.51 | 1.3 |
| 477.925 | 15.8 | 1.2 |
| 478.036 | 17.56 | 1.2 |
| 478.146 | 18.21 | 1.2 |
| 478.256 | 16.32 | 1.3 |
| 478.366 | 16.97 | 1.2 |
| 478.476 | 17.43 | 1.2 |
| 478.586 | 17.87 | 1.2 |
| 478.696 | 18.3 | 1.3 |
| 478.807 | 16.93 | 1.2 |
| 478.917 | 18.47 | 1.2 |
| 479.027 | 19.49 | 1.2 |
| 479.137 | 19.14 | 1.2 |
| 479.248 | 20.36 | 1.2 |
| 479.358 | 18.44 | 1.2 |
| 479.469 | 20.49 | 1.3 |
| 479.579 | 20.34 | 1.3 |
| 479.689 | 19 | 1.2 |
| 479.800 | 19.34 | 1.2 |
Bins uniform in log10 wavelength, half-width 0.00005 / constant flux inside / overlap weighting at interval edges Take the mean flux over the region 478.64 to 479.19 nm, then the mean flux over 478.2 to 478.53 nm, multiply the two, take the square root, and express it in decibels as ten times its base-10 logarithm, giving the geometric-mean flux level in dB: 12.5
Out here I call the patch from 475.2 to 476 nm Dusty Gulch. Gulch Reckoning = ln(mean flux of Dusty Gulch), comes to 2.92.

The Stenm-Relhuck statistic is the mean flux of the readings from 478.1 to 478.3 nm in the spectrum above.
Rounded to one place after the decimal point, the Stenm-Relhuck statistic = 17.3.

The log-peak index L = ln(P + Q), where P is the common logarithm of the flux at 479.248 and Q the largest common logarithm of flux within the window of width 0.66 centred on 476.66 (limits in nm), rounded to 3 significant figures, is 0.957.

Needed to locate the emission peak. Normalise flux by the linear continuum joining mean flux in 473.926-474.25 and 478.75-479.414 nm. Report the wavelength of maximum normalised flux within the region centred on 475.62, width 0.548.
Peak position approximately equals 475.730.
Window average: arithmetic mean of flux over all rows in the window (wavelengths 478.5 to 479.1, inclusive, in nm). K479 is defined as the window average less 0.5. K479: 17.7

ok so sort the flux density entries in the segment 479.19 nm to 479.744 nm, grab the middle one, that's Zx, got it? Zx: 20.34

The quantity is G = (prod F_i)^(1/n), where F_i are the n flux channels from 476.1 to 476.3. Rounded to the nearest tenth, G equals 17.6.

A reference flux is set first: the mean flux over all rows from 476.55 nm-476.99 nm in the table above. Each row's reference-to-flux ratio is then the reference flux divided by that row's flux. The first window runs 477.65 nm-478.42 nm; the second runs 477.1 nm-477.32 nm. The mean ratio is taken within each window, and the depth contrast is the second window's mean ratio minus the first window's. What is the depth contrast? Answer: 0.05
